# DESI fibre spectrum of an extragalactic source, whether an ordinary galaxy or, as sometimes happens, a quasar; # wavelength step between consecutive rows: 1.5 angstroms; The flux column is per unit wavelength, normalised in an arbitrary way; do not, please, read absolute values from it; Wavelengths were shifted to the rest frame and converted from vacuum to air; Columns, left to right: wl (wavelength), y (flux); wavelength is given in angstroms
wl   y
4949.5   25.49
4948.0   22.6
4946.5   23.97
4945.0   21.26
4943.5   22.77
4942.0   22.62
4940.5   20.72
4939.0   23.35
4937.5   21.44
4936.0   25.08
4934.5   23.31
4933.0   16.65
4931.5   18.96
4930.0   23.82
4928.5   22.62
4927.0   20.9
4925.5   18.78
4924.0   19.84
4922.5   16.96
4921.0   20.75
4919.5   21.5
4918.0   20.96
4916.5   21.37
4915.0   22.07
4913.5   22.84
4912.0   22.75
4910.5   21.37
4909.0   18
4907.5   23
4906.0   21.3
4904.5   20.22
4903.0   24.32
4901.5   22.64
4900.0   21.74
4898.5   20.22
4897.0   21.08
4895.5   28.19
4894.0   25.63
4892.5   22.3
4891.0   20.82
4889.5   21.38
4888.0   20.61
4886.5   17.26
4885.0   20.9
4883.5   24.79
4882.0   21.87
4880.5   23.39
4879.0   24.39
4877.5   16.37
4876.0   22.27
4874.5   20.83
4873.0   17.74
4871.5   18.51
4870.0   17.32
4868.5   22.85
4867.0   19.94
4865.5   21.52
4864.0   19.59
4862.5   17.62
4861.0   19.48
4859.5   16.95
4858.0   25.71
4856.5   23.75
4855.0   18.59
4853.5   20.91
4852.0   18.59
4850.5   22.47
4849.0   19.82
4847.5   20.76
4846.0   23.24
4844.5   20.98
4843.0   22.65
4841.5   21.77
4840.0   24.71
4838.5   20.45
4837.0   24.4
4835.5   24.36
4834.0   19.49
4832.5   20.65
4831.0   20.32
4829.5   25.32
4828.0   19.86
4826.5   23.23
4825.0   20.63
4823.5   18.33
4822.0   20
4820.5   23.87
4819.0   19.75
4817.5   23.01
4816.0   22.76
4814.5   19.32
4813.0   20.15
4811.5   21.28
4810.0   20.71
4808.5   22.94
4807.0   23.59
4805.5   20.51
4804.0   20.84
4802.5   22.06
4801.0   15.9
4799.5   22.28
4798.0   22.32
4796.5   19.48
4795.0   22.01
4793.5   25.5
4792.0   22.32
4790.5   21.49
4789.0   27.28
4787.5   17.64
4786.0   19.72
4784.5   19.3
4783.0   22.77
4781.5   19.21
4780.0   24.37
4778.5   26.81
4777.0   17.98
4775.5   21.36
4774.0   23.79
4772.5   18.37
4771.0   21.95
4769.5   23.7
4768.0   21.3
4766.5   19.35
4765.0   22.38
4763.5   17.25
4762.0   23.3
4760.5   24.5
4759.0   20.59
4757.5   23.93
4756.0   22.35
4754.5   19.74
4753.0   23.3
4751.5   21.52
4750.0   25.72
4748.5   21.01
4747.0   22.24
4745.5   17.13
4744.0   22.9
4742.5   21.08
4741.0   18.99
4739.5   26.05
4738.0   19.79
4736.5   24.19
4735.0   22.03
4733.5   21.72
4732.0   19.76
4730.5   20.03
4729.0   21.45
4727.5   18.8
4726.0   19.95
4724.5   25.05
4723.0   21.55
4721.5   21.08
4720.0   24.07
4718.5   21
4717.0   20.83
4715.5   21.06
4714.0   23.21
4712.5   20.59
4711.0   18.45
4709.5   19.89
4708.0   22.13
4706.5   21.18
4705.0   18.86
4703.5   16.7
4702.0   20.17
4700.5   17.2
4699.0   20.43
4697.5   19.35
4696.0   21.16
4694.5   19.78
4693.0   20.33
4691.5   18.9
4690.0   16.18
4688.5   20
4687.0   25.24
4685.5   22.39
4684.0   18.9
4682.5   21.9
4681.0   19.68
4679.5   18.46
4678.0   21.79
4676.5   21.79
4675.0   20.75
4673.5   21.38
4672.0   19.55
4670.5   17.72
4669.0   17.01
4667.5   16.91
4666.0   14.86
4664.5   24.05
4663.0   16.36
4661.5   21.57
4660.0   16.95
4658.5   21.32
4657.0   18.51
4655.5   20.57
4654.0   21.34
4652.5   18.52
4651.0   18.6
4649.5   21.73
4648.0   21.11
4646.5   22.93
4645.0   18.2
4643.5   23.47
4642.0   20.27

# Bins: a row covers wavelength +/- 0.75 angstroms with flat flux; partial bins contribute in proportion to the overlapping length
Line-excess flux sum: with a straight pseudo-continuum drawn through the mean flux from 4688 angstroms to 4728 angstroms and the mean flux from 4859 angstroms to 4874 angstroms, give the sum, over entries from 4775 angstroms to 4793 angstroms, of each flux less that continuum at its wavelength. 23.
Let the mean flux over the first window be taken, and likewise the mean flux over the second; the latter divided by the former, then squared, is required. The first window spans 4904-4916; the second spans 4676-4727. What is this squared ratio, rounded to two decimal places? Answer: 0.92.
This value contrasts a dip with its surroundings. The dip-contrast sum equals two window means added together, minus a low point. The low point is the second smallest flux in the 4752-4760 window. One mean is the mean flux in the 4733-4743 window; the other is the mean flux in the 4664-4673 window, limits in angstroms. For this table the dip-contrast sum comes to 19.7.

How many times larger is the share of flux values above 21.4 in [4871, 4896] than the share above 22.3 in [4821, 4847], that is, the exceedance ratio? 1.1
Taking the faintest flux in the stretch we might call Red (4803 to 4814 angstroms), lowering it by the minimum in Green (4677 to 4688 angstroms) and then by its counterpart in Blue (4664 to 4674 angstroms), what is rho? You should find -13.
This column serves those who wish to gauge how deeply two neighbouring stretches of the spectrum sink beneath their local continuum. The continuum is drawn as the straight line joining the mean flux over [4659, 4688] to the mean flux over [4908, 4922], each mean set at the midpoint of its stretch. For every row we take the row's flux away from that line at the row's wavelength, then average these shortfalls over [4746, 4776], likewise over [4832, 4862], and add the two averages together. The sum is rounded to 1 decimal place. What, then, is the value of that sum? -2.1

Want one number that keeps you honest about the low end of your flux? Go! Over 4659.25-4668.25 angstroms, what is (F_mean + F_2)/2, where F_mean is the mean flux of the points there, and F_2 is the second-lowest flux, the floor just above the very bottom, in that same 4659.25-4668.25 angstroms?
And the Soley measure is 17.4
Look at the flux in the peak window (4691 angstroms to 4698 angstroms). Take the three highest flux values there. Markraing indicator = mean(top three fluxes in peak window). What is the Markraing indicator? 20.4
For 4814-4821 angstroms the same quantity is 23.2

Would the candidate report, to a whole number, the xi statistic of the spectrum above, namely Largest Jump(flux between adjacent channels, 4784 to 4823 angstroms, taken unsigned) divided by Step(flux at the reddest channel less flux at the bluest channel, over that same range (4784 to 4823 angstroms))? 14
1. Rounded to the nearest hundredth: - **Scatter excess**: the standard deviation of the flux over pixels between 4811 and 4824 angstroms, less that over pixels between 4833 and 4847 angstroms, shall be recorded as 0.00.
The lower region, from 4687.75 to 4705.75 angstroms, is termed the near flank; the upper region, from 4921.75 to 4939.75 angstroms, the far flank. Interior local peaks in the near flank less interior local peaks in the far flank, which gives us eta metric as 1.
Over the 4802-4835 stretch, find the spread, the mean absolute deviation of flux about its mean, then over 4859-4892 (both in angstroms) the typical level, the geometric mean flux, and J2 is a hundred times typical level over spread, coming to 1354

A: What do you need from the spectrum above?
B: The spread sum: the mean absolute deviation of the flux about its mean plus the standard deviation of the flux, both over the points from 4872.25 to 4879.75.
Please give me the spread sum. 6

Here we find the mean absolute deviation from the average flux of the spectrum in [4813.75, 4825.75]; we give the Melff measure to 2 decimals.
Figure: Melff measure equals 1.69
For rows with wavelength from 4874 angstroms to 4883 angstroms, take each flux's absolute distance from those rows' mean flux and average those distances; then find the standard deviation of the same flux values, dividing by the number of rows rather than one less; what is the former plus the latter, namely 4.5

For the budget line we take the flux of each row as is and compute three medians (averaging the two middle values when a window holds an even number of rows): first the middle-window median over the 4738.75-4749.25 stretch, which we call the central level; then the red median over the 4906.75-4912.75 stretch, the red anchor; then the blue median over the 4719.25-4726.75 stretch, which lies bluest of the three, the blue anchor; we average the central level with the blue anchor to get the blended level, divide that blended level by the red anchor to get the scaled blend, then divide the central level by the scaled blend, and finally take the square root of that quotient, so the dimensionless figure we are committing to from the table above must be 4.67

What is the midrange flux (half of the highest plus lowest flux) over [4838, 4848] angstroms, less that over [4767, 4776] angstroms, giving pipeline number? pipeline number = 1.5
